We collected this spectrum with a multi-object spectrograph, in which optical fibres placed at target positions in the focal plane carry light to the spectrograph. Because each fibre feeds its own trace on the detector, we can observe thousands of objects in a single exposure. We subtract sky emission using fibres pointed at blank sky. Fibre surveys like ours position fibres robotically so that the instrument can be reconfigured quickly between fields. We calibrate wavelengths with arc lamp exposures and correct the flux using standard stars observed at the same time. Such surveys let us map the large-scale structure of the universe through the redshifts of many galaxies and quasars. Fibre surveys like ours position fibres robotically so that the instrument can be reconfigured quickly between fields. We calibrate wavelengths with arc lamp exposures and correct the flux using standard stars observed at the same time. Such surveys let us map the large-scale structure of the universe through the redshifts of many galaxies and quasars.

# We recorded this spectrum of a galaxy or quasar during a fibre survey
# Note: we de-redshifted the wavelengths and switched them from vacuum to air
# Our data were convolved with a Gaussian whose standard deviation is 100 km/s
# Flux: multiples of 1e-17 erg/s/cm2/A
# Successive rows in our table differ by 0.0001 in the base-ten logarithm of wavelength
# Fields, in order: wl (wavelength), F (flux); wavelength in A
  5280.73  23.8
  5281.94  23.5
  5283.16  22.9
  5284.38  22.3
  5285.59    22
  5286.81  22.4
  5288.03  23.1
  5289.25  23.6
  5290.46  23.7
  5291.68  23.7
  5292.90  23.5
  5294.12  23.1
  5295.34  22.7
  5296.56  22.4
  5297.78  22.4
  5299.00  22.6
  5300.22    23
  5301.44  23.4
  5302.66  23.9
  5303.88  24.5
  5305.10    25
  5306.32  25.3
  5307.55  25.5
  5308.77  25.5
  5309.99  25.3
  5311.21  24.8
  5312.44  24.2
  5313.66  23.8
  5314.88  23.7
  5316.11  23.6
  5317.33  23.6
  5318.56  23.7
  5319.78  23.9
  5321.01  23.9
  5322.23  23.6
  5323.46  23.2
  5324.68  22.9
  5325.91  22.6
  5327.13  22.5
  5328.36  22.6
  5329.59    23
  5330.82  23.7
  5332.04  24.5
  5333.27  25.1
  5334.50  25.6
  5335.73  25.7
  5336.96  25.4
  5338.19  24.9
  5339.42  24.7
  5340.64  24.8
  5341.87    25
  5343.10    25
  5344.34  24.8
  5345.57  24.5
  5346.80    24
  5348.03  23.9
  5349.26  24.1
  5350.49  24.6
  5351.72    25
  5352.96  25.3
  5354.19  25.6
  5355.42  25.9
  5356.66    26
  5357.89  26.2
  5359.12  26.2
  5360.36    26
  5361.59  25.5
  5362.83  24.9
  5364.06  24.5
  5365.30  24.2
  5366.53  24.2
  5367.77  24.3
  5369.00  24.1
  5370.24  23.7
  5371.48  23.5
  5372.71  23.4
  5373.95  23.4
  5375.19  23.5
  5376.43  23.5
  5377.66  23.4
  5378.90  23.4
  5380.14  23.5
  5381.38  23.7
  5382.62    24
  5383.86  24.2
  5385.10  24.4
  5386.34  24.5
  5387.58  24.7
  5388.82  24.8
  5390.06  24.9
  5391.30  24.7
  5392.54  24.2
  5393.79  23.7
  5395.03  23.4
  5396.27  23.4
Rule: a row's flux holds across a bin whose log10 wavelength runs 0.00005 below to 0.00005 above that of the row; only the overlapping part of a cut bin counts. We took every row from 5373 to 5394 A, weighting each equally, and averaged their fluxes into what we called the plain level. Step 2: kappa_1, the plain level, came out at 24.0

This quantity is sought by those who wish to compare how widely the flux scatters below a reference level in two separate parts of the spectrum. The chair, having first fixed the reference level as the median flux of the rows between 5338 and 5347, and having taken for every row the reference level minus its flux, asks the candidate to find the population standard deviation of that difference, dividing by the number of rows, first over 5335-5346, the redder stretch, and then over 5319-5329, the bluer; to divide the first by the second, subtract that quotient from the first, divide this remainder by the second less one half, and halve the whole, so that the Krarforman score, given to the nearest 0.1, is -2.8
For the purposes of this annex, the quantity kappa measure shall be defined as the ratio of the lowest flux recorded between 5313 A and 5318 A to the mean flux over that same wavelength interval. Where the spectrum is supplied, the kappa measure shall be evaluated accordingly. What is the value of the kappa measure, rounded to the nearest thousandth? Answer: 0.997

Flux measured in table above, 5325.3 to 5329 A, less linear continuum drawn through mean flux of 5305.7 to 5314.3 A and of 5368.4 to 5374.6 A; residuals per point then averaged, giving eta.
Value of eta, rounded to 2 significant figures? -2.0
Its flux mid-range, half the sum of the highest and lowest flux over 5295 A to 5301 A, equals 22.7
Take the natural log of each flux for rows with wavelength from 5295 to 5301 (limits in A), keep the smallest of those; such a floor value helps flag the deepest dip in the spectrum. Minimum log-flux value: 3.11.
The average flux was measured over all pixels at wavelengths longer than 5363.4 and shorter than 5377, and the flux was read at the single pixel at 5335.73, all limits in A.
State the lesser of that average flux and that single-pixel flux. 23.85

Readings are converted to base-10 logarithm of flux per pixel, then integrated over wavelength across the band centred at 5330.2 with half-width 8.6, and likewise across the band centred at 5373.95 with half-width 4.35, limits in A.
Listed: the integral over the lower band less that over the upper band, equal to 12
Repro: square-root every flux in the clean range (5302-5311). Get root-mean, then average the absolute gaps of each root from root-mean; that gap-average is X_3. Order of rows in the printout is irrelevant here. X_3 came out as 0.046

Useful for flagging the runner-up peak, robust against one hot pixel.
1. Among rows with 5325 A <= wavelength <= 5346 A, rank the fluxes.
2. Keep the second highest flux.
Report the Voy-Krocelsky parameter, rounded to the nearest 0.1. 25.6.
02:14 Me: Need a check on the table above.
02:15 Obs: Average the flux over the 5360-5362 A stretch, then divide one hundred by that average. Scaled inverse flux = 3.88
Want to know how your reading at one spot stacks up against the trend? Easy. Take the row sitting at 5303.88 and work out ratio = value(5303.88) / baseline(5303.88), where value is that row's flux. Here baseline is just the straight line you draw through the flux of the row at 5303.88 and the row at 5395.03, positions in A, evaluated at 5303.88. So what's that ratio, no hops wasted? 1.00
